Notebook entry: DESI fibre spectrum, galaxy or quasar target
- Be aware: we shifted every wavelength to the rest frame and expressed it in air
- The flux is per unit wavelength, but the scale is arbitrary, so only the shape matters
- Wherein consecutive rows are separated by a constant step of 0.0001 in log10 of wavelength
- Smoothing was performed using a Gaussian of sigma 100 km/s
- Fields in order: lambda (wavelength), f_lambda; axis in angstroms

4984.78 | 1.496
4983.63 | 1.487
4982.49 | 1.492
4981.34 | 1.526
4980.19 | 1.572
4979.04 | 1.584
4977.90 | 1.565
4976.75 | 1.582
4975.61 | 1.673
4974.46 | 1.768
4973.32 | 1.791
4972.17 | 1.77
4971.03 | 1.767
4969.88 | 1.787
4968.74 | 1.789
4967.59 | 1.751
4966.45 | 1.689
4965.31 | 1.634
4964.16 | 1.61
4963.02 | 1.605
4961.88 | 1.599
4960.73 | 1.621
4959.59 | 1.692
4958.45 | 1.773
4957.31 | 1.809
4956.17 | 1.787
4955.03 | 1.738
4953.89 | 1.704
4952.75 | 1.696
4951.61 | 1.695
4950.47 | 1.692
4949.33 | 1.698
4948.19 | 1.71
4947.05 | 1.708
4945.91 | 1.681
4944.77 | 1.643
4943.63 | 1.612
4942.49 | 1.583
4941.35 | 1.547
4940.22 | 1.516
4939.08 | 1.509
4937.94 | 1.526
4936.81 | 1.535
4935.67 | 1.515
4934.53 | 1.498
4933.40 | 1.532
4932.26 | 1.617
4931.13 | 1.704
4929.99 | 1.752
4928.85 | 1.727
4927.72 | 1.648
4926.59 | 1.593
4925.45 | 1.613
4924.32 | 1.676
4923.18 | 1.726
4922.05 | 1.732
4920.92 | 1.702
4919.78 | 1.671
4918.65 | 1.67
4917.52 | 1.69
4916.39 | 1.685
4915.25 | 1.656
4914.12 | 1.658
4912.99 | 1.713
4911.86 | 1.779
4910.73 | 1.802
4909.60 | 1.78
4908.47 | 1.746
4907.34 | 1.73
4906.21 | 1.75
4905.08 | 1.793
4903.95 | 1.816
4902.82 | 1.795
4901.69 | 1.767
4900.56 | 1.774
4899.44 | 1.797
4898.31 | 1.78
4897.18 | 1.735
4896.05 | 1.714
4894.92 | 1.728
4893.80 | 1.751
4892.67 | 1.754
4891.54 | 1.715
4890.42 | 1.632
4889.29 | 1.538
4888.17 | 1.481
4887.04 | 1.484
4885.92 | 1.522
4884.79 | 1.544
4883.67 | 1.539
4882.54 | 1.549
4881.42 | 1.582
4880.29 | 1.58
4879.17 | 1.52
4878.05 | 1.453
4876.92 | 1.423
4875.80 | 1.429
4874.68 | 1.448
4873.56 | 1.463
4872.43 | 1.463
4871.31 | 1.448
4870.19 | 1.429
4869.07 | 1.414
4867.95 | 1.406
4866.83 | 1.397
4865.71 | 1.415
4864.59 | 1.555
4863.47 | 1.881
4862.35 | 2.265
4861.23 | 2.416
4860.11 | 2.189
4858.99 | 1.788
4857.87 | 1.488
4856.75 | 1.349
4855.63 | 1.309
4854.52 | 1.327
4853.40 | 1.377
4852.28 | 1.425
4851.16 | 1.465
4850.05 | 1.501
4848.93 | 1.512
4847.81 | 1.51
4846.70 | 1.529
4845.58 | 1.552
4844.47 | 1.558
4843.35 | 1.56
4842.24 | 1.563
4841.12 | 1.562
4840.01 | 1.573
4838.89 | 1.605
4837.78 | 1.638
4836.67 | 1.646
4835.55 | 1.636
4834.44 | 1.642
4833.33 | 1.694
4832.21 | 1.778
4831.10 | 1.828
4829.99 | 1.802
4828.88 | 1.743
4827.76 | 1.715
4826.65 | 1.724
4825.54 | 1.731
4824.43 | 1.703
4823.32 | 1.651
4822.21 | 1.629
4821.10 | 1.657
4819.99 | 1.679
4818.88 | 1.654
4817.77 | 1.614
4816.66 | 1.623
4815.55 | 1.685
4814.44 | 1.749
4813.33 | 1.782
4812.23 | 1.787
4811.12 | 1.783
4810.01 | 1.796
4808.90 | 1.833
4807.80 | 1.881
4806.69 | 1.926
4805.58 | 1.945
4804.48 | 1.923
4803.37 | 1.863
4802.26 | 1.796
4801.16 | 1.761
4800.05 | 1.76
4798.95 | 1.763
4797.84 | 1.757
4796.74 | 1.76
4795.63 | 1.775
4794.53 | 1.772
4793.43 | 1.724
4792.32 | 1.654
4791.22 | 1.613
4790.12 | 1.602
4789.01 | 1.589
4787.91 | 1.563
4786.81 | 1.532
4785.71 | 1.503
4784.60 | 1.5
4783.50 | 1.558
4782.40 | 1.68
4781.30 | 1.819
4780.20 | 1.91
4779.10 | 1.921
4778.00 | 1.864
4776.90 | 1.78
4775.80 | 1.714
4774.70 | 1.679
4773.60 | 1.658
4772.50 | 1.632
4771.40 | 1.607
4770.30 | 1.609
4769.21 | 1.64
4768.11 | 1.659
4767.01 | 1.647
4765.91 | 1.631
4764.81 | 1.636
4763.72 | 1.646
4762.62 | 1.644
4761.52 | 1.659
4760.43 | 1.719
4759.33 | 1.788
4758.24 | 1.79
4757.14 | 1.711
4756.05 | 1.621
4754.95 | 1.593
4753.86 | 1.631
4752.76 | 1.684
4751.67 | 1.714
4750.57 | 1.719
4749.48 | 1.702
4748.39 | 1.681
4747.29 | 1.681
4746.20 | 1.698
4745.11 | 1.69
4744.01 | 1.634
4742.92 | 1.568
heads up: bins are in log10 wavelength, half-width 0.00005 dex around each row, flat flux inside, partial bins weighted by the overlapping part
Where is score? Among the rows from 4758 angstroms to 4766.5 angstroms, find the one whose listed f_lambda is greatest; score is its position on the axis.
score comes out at 4758.24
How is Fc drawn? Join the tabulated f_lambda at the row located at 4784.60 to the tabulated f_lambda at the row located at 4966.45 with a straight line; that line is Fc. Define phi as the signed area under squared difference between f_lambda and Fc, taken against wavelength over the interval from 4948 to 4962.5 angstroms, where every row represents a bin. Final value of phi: 0.06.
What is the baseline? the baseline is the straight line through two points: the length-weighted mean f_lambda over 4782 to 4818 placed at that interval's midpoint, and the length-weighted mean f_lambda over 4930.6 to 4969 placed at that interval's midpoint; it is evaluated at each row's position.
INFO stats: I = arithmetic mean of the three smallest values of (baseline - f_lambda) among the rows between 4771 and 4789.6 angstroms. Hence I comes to -0.16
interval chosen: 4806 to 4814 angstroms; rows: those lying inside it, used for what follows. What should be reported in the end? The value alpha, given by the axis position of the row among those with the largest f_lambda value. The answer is 4806.69 angstroms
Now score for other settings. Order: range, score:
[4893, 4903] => 4899.44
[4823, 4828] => 4825.54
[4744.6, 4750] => 4749.48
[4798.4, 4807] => 4805.58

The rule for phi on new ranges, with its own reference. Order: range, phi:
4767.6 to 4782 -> 0.99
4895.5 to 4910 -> 0.32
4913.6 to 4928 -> 0.04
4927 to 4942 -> 0.20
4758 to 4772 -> 0.53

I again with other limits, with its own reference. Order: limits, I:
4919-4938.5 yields -0.08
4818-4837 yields -0.09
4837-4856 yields 0.10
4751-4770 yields -0.02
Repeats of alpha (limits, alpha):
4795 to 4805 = 4804.48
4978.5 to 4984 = 4979.04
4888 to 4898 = 4892.67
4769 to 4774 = 4773.60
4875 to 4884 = 4881.42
